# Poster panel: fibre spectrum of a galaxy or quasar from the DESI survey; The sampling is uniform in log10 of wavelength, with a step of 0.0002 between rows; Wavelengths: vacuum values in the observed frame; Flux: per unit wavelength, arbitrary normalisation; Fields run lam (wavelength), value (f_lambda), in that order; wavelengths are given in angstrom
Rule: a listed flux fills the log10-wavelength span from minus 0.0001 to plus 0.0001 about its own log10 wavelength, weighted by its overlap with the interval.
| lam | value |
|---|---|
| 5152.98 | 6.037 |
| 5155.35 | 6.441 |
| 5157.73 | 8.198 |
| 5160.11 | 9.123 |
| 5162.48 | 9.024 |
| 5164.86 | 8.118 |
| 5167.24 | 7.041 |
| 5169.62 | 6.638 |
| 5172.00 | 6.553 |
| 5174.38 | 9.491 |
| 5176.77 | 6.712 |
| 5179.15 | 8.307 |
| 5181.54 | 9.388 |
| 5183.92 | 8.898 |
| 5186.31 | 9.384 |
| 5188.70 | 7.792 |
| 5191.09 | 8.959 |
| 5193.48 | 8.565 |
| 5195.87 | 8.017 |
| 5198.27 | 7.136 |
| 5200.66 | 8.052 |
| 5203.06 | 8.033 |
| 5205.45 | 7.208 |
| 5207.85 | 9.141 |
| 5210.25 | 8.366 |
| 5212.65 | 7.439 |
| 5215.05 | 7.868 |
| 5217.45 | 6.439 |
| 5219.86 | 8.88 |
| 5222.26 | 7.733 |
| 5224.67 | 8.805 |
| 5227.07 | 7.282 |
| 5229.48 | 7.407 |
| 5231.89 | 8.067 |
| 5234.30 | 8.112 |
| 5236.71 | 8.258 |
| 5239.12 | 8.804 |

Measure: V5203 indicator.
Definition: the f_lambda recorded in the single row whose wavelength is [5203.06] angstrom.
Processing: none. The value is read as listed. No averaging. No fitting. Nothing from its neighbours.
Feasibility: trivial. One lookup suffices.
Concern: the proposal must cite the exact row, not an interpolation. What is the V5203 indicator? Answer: 8.033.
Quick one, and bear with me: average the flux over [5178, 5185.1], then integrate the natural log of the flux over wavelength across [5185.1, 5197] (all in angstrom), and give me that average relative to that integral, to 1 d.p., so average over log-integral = 0.3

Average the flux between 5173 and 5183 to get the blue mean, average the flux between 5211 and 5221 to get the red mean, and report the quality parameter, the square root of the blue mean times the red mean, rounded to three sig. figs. 8.06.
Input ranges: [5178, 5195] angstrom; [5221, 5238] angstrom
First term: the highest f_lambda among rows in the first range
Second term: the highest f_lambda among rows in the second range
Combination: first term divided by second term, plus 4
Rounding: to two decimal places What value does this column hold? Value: 5.07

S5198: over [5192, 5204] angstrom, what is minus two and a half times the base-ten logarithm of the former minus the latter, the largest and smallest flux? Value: -0.39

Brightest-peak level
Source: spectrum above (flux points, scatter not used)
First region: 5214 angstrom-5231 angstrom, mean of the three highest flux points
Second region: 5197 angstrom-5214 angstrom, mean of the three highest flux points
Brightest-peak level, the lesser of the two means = 8.52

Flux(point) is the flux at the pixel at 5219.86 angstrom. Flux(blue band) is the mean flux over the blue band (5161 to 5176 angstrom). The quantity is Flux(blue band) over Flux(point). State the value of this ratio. 0.88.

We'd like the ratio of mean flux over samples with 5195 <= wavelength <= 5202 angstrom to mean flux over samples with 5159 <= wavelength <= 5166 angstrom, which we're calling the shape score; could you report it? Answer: 0.88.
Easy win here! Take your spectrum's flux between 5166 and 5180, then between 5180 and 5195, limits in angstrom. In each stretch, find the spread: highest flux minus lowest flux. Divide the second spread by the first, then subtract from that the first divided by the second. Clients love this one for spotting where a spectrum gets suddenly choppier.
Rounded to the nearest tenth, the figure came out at -1.3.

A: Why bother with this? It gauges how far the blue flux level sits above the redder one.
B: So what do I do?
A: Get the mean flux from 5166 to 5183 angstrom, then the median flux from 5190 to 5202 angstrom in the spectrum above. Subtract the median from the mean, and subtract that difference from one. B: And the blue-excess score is 1.3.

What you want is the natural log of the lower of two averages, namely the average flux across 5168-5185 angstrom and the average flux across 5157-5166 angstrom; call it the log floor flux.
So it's 2.08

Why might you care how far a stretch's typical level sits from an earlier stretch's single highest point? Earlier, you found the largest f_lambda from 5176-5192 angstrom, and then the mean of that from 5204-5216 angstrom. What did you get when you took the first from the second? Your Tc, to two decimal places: -1.38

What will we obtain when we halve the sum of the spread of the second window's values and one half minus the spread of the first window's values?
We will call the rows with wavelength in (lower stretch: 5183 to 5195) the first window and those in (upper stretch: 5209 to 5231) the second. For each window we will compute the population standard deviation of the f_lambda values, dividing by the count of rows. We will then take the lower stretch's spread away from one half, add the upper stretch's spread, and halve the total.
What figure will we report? 0.35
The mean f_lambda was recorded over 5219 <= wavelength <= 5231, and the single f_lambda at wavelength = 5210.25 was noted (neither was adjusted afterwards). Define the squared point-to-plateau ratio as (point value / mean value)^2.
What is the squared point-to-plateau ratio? 1.1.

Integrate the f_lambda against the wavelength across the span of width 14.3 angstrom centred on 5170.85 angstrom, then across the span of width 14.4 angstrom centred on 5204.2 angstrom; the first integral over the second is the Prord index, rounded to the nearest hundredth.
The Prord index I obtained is 0.92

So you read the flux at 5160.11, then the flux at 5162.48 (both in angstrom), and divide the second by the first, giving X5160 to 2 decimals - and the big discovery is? 0.99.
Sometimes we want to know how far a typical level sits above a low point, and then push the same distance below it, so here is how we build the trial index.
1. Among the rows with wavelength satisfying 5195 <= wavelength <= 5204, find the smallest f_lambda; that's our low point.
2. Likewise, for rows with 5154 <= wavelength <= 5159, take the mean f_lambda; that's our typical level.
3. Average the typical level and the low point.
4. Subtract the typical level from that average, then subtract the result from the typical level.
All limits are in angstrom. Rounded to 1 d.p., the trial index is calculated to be 7.4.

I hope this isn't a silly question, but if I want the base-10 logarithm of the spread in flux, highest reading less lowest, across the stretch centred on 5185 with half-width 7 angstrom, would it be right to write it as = 0.20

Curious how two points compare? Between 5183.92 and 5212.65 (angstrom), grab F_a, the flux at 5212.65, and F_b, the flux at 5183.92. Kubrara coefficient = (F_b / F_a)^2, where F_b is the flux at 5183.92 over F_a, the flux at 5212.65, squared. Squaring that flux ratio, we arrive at 1.43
